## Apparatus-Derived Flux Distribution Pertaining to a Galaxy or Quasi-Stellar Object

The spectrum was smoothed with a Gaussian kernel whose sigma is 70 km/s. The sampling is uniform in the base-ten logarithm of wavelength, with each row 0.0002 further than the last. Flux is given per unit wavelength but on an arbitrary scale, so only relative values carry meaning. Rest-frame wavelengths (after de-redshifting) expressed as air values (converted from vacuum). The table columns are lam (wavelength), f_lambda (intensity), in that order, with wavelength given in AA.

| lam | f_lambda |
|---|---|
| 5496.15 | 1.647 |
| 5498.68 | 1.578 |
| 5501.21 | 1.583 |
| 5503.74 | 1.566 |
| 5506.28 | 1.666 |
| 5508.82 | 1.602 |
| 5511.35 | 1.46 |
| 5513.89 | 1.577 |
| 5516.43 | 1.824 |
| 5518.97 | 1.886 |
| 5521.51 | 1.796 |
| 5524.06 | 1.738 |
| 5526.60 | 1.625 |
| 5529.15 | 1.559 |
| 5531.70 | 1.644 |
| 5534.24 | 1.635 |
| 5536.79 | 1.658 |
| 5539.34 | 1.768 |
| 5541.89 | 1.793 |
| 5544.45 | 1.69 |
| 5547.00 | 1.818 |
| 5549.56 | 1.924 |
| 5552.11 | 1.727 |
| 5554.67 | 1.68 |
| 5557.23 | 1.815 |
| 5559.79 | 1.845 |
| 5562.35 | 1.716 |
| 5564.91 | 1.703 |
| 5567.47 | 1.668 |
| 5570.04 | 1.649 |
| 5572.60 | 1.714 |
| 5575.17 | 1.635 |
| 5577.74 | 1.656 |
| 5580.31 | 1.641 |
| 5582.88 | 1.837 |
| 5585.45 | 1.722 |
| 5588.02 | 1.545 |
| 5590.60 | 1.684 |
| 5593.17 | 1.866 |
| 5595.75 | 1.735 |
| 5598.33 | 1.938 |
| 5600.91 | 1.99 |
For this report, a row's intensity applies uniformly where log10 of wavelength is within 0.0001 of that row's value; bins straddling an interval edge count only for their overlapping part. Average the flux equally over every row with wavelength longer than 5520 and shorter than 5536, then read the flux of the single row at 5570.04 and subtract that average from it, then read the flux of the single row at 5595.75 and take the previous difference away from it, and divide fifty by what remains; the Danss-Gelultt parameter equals 28.5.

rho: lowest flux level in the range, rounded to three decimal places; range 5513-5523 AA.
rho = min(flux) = 1.577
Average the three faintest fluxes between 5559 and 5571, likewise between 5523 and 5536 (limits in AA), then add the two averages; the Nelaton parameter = 3.28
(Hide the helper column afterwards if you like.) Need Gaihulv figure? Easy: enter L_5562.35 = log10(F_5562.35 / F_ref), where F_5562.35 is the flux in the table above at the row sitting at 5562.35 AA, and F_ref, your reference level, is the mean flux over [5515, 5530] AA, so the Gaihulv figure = -0.006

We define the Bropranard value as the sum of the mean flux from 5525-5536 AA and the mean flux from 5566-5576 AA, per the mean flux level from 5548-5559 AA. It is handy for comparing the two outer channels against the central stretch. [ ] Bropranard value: 1.84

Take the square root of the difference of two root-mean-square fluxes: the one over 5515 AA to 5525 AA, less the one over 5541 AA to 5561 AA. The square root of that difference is 0.15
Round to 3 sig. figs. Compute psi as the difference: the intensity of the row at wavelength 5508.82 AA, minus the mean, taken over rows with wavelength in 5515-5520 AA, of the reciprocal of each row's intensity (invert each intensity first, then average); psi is 1.06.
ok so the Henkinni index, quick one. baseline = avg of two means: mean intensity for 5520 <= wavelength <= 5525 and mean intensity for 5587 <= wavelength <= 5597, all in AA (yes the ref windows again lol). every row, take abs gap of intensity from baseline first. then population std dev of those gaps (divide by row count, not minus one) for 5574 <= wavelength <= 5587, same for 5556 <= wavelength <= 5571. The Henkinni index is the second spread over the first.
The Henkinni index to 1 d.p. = 0.9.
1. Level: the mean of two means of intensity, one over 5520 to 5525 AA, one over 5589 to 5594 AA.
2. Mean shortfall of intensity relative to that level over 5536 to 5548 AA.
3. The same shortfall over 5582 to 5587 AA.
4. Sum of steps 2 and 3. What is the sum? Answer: 0.02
